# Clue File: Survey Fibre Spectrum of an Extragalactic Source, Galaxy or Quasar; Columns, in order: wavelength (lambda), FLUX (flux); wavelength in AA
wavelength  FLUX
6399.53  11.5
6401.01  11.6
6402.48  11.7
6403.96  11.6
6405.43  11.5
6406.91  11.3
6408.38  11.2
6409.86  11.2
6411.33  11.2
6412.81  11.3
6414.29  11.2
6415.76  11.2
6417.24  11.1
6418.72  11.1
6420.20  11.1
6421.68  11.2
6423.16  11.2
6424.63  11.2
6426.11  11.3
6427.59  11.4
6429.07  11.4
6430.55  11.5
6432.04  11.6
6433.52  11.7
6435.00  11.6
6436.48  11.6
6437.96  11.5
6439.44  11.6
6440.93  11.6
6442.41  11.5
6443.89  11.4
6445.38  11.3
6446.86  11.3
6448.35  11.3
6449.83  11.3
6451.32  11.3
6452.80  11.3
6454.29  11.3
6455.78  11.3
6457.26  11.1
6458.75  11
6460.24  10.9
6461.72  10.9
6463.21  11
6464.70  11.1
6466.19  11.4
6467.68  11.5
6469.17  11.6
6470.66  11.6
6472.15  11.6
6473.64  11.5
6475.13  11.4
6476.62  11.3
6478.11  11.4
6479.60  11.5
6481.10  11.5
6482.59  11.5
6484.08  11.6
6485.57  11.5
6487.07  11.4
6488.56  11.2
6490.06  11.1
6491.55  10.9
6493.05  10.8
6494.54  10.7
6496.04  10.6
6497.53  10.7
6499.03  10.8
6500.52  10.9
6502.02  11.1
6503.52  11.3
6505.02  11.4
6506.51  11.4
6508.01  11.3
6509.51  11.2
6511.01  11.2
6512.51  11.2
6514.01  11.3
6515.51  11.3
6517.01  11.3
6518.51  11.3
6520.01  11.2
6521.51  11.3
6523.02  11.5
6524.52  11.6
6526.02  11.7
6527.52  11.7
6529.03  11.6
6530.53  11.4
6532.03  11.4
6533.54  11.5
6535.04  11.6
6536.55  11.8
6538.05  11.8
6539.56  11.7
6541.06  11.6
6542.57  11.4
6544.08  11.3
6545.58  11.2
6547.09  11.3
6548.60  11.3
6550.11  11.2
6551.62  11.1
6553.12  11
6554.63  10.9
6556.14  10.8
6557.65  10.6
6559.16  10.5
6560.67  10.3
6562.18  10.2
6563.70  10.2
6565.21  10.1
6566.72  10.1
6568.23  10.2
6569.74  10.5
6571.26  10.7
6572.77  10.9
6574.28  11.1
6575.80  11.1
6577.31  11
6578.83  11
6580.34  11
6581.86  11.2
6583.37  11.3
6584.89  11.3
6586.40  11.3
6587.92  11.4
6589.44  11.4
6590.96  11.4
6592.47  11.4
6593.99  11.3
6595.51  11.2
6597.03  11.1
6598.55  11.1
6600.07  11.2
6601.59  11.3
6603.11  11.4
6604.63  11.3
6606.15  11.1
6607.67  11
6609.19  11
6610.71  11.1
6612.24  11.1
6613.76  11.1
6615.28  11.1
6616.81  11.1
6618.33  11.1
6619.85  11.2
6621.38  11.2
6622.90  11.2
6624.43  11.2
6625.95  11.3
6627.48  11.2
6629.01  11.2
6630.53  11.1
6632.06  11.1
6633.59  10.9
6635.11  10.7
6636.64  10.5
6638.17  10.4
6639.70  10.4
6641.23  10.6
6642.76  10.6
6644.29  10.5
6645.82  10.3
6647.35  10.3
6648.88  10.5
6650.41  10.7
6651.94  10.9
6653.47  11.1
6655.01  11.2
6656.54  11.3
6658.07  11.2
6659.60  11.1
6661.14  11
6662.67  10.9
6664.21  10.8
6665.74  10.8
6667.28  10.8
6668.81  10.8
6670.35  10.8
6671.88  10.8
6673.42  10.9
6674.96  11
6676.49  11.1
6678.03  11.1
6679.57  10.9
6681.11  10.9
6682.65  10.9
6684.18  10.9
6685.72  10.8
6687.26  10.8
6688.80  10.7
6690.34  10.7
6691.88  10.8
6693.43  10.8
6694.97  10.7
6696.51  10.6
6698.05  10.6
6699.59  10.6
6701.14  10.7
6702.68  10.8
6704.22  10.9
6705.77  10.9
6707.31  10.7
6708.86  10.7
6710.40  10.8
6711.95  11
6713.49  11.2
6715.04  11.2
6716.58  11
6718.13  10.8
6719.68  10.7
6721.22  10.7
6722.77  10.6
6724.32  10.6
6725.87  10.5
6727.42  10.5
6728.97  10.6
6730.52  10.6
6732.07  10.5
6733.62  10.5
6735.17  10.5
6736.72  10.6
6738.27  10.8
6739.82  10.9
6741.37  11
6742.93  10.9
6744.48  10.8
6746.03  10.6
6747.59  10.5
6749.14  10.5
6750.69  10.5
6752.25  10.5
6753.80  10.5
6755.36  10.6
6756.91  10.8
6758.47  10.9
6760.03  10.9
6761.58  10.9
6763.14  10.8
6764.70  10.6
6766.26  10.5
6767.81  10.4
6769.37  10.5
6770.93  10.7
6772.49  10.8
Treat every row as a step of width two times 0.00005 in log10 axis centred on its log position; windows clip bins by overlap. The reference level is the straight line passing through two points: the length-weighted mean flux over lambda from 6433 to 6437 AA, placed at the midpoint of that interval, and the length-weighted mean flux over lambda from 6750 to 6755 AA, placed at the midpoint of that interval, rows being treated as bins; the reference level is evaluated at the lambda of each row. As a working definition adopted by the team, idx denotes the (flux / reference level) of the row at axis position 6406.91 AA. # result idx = 0.962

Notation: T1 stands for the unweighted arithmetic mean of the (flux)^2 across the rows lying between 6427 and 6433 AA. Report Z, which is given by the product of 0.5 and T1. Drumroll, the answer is 66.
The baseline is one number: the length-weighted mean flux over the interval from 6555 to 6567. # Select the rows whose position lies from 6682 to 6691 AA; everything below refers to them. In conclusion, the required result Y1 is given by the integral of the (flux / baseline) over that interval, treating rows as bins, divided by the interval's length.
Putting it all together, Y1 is 1.04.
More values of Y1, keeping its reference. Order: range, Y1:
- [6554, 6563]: 1.02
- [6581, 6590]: 1.09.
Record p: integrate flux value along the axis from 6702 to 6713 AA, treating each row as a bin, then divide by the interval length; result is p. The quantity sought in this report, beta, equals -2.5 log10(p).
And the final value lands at -2.59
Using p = 10.84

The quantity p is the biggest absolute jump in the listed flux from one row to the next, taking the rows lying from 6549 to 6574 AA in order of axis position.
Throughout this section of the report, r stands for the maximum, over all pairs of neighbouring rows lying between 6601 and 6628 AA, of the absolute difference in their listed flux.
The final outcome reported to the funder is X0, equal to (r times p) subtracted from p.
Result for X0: 0.24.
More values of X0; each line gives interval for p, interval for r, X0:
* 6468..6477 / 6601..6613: 0.08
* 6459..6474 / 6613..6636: 0.24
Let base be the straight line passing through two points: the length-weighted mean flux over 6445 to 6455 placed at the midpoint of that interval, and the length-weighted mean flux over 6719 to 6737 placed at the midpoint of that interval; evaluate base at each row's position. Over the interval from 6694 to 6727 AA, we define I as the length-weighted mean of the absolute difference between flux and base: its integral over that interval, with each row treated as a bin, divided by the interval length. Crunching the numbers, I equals 0.18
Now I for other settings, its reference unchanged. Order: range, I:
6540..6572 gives 0.43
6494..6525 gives 0.24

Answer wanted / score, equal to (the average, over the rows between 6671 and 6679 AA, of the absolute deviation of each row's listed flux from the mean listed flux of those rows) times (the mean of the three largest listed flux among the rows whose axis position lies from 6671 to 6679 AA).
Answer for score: 1.15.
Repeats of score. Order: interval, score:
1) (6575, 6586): 1.33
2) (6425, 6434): 1.35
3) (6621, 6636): 1.44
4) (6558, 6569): 1.01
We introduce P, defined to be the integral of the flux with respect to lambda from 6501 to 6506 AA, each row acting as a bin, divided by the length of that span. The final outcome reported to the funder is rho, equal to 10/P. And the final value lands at 0.889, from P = 11.3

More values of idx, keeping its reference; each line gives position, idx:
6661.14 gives 1.016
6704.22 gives 1.021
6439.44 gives 0.998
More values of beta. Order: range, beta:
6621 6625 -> -2.62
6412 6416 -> -2.63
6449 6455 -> -2.63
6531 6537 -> -2.66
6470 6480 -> -2.65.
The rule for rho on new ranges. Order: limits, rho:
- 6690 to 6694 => 0.930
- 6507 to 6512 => 0.890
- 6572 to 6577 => 0.906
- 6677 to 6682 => 0.913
